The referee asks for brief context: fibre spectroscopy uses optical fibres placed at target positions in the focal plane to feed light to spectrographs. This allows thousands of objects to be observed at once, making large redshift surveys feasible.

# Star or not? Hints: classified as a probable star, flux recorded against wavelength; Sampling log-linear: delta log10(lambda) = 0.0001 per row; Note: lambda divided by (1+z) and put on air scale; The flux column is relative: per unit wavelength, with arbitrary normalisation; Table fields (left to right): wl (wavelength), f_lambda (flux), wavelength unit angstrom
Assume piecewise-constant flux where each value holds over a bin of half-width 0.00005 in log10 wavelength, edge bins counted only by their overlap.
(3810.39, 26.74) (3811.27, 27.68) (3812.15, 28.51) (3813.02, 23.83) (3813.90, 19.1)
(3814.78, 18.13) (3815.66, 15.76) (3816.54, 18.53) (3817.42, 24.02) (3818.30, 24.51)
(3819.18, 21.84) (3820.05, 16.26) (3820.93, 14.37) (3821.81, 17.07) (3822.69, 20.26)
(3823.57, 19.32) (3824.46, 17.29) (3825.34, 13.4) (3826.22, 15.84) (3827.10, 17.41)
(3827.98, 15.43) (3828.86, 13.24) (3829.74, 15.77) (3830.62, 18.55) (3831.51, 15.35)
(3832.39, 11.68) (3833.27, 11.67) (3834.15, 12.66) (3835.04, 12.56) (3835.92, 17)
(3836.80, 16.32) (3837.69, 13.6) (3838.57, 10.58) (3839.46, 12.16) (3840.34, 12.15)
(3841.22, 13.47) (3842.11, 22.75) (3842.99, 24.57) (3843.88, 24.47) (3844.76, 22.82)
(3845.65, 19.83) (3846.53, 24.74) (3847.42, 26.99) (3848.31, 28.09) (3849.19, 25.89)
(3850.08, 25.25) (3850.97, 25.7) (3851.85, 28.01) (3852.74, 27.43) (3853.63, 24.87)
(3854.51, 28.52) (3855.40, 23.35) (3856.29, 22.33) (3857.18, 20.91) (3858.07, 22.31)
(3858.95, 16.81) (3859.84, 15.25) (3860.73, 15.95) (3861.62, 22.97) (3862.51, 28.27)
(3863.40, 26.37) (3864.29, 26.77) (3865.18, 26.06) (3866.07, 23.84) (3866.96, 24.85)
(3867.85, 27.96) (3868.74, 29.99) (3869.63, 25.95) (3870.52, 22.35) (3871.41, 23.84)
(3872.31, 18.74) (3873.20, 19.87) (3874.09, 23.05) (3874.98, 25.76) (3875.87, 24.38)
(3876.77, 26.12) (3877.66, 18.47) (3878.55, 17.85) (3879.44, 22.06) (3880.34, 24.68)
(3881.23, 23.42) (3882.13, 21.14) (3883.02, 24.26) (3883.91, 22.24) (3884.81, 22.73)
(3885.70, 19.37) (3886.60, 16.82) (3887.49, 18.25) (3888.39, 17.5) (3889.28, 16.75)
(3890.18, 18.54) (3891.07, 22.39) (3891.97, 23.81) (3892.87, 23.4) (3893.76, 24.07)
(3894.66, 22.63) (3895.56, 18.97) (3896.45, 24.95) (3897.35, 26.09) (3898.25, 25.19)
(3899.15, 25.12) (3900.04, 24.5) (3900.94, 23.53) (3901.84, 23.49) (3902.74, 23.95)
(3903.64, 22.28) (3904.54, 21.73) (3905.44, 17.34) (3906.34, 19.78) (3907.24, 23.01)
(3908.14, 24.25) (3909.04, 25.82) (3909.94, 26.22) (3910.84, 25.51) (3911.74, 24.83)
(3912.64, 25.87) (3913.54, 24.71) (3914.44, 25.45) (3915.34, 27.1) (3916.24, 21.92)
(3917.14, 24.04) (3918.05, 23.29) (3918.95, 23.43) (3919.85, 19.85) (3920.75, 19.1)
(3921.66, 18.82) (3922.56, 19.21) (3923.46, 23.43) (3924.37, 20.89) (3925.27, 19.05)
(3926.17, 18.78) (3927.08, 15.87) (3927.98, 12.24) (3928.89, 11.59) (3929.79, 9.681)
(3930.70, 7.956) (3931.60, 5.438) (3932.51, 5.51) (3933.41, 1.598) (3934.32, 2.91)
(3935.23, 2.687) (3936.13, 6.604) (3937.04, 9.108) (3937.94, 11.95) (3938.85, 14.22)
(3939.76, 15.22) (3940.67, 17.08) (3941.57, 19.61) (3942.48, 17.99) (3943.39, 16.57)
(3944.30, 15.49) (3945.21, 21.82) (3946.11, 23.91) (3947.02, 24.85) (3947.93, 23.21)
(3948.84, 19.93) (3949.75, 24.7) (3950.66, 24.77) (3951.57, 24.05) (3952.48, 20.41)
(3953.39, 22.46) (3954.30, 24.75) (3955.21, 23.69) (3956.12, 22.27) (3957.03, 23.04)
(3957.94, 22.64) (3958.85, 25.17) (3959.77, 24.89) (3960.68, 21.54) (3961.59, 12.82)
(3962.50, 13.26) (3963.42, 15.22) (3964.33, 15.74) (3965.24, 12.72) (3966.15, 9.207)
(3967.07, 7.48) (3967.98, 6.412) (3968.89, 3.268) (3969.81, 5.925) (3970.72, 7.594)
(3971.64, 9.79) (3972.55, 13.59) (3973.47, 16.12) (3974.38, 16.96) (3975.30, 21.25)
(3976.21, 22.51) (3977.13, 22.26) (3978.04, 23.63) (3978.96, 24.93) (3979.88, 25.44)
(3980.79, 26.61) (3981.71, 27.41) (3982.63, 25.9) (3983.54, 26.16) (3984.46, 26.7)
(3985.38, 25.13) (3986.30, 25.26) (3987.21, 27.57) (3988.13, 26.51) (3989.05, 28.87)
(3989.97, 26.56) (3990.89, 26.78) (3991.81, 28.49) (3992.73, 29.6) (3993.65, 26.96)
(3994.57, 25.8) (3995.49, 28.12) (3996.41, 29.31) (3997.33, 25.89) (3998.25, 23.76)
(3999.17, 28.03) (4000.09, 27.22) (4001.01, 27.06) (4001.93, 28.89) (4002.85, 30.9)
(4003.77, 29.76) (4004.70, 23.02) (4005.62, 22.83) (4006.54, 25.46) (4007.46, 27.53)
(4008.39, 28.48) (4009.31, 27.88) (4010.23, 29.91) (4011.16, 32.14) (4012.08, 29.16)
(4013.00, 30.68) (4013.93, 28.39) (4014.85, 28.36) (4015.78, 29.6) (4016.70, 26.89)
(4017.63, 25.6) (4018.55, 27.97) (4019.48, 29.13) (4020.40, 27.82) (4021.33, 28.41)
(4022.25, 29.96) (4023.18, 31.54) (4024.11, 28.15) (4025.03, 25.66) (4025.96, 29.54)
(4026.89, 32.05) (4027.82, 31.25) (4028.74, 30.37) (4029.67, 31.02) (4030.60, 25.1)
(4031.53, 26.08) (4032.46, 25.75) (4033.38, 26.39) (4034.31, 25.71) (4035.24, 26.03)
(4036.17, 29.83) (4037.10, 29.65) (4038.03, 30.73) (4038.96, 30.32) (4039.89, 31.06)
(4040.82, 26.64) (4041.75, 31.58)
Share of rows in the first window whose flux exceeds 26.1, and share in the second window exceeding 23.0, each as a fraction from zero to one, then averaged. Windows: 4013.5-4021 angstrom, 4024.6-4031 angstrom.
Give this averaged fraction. 0.9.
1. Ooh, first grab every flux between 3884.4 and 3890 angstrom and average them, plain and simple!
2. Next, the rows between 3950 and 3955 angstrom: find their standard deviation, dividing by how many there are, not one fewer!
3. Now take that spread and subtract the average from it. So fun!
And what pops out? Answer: -17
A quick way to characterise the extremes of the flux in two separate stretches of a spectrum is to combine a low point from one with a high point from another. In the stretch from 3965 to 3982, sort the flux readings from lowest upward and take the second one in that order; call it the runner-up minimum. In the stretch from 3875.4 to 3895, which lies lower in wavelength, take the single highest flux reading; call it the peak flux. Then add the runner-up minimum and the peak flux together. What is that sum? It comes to 32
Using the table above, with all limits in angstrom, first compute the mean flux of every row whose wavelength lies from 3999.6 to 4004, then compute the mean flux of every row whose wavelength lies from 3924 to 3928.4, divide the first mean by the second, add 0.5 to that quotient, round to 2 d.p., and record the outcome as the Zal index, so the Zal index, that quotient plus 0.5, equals 2.16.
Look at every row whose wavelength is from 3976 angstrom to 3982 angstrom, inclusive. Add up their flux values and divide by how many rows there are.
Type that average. 25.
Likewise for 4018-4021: 28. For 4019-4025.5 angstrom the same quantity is 29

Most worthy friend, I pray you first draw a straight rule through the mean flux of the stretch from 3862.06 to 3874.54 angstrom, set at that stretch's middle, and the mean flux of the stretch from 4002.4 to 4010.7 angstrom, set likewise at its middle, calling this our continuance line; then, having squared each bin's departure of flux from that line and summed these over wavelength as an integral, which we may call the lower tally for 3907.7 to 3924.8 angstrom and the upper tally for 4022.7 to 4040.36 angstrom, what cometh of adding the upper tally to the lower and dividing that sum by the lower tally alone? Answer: 1.6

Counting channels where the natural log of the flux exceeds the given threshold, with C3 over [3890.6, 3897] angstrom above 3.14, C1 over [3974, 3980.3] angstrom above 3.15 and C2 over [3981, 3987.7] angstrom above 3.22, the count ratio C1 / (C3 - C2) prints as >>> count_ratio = -1.0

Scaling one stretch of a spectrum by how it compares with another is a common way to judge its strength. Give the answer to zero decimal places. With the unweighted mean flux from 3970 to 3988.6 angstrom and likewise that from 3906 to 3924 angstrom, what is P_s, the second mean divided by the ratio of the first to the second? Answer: 25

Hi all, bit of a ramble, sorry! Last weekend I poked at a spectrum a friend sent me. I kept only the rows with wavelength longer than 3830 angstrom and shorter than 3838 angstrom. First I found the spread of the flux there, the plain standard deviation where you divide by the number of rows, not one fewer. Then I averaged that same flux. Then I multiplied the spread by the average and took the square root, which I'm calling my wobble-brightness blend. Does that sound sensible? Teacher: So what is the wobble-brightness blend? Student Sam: 5.8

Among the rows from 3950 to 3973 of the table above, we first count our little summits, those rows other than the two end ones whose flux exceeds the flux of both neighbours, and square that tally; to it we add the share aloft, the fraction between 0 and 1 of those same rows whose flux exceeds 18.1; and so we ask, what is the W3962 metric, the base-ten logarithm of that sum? 1.22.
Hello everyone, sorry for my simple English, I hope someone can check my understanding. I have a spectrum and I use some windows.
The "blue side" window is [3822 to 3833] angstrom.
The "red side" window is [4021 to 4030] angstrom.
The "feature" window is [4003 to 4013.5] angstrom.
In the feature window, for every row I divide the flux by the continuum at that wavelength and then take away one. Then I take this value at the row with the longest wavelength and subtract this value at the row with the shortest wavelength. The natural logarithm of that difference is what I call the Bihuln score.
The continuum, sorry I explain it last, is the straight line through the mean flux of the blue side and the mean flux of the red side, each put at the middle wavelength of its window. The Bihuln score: -4.8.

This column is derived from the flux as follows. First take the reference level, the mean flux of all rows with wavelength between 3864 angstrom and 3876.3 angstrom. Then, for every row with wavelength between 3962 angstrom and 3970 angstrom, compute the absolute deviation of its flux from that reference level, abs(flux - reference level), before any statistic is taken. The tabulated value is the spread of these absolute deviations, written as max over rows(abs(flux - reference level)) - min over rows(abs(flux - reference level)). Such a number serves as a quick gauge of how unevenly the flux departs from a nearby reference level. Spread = 12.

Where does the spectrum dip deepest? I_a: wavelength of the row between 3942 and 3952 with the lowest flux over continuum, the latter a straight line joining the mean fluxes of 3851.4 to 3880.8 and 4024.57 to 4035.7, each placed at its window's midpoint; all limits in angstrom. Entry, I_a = 3944.30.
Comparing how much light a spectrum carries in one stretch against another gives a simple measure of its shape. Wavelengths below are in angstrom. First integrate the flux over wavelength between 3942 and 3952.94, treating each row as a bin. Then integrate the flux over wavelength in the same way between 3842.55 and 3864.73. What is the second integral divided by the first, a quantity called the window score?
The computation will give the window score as 2.3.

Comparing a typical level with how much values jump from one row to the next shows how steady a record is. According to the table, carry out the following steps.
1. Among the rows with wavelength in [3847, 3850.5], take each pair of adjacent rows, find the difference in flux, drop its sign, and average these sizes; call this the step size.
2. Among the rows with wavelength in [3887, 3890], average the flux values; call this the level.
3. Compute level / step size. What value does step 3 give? 13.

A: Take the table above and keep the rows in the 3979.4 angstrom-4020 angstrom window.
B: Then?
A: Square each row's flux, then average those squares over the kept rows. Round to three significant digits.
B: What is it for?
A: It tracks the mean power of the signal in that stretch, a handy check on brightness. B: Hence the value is 757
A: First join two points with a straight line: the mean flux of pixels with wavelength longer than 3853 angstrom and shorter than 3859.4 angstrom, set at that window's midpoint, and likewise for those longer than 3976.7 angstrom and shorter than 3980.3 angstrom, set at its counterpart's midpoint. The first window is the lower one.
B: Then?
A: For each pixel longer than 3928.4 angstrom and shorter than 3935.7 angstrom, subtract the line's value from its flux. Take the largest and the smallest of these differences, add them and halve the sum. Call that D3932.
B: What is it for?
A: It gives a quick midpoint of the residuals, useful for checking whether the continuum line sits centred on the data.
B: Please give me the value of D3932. -17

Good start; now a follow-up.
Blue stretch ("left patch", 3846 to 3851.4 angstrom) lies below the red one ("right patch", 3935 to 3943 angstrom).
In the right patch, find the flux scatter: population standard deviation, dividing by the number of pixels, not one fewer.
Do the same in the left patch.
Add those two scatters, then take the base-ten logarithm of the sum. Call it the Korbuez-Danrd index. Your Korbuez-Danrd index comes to 0.8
